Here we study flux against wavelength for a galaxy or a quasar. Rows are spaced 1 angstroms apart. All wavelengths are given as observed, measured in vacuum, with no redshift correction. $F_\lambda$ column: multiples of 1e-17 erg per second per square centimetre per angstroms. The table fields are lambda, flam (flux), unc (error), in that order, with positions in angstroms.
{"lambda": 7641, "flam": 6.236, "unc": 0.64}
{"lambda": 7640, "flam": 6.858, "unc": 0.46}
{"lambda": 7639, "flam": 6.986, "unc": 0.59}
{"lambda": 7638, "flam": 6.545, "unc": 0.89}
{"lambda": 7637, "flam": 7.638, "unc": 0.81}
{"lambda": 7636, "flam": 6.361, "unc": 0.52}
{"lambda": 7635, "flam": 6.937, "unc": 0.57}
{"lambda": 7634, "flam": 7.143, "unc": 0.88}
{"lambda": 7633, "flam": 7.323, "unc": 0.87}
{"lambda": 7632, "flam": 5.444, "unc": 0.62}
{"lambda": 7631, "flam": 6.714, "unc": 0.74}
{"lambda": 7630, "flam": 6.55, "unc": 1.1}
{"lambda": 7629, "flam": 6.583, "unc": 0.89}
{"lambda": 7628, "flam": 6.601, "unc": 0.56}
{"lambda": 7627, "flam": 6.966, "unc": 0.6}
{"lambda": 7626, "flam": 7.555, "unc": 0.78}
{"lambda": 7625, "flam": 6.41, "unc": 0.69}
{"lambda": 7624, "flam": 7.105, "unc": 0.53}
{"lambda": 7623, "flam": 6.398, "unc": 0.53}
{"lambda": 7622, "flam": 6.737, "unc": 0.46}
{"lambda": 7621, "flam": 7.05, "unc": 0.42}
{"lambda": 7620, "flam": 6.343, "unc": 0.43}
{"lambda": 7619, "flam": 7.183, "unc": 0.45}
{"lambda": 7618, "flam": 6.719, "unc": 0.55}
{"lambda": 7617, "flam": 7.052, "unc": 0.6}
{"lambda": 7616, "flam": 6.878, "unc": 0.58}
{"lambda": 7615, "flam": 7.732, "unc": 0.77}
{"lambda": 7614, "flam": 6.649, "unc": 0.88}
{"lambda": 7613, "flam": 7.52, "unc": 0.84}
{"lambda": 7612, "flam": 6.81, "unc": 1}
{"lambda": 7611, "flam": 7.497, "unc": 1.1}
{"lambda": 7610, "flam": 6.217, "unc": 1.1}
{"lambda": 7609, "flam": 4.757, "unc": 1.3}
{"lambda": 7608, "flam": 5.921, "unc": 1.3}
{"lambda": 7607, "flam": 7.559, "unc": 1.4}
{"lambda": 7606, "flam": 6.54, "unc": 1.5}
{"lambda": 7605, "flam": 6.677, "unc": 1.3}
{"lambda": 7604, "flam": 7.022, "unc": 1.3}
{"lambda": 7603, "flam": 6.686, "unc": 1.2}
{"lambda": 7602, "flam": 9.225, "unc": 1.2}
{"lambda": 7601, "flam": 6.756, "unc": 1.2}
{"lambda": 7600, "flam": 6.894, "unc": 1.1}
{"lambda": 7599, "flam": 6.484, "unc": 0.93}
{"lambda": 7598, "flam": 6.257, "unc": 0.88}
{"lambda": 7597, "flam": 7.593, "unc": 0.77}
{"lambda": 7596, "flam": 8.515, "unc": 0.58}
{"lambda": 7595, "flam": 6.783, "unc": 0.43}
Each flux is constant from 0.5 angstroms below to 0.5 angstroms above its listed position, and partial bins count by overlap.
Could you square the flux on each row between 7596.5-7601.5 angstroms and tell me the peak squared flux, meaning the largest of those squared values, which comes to 57.7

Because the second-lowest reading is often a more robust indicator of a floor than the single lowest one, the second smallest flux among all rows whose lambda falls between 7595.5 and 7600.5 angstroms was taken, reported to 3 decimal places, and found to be 6.484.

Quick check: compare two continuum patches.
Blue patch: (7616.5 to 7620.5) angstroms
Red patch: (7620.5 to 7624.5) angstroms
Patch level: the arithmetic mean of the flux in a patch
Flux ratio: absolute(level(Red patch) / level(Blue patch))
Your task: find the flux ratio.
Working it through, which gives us 1.00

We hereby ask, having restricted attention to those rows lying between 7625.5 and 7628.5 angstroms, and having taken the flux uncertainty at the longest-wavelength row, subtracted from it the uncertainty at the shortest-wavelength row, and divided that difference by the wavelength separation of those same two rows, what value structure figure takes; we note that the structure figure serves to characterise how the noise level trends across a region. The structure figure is -0.11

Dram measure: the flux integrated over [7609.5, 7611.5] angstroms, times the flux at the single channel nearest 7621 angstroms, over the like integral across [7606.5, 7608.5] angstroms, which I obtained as 7.2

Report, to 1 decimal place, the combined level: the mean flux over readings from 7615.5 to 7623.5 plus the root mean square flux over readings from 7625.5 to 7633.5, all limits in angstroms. 13.5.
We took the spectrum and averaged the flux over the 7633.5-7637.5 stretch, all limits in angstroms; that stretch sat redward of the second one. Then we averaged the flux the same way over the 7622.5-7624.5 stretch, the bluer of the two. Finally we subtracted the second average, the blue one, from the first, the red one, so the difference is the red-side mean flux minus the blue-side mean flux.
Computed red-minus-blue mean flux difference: 0.3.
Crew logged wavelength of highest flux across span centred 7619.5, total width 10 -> 7615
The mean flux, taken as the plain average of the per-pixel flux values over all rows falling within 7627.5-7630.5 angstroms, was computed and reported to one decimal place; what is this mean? 6.6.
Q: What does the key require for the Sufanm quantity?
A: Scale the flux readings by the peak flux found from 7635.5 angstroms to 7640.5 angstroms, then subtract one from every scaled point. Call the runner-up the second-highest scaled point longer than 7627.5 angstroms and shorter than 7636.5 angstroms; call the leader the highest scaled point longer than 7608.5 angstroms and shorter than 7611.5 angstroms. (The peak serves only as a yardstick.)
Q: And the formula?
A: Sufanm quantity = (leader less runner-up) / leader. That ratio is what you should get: -2.5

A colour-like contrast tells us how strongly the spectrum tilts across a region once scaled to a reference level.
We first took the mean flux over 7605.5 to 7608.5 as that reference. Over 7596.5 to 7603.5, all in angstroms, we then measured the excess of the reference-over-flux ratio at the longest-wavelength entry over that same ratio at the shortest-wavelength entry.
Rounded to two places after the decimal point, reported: 0.12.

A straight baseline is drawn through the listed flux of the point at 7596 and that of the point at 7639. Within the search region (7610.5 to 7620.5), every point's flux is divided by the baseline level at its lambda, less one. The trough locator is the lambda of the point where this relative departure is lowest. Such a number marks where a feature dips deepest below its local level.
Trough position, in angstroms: 7620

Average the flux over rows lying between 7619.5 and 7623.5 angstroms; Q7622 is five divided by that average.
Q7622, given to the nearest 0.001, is 0.754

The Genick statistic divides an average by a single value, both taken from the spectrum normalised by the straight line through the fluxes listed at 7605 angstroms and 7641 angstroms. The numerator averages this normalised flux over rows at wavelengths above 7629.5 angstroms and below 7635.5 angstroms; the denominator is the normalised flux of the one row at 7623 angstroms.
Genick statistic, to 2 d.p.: 1.06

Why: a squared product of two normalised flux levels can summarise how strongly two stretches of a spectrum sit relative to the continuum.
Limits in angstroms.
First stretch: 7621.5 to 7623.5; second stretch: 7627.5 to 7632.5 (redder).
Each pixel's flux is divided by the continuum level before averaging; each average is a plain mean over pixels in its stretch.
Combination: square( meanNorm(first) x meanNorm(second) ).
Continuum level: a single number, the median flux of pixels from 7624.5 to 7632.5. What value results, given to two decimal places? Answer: 0.93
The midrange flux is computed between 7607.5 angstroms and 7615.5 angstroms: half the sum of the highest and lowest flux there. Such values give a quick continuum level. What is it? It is 6.2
